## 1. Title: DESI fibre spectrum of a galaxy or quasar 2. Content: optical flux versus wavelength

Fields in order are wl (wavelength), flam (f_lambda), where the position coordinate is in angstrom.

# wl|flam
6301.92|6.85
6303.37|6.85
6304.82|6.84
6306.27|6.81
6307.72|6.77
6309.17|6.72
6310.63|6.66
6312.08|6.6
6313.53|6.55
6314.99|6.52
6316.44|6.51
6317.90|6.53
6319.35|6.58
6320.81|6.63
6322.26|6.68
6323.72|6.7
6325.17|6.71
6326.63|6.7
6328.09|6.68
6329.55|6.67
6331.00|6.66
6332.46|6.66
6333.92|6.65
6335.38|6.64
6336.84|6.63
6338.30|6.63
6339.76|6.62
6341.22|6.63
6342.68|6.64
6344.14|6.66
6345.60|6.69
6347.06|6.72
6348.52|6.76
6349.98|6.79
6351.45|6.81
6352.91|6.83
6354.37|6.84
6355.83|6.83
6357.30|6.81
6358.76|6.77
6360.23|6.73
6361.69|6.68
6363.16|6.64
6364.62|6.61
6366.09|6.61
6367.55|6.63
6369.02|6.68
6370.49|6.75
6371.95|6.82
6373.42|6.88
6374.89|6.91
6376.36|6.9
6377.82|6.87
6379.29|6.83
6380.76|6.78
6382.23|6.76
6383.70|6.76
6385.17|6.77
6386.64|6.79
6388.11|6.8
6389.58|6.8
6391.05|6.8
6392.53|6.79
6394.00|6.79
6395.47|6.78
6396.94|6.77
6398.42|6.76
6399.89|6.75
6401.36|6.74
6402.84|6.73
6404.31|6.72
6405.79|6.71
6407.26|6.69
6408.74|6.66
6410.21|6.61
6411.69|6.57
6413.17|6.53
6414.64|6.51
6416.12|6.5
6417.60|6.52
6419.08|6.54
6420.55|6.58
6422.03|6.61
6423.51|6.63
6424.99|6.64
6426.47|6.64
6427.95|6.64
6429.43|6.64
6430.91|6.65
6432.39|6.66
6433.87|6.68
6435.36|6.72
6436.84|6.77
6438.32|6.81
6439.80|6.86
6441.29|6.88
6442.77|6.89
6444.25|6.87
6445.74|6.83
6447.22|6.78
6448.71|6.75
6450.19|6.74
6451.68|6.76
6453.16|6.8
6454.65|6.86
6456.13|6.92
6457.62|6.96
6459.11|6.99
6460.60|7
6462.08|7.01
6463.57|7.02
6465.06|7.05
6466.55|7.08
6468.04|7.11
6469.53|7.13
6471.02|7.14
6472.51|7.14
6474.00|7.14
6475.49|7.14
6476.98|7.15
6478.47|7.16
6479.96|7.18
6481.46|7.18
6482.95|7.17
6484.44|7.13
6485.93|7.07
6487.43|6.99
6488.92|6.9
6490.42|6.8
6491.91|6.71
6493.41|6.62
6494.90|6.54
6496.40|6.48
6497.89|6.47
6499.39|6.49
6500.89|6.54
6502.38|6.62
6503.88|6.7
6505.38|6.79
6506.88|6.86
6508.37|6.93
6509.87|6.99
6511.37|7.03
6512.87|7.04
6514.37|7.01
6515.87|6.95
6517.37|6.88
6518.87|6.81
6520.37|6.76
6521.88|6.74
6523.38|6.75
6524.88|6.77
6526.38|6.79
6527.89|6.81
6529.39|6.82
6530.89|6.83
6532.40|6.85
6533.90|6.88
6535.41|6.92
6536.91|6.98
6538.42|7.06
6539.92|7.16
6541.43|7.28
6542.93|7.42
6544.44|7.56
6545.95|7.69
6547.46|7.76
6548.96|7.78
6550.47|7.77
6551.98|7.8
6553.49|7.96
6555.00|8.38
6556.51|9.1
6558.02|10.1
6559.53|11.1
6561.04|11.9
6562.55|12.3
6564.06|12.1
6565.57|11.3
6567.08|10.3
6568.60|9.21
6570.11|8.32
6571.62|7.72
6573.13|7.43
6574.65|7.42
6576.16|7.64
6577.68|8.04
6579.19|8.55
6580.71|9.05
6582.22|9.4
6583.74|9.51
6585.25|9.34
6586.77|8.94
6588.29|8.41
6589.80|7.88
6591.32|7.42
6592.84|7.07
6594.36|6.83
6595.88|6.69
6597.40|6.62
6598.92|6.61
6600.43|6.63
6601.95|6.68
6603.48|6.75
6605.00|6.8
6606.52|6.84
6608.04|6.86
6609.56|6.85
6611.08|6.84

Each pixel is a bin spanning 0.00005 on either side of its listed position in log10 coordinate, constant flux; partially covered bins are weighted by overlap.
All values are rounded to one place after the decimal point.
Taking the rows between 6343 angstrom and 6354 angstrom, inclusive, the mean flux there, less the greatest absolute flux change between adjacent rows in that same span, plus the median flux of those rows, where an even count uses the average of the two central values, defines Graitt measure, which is 13.5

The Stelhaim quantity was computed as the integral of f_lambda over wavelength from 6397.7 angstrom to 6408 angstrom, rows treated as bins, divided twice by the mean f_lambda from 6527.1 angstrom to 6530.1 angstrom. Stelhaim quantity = 1.5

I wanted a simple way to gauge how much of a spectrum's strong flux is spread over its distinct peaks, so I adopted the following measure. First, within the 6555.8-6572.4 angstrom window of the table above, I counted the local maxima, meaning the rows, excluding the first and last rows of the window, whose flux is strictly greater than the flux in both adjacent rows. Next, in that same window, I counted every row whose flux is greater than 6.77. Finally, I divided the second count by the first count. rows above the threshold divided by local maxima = 11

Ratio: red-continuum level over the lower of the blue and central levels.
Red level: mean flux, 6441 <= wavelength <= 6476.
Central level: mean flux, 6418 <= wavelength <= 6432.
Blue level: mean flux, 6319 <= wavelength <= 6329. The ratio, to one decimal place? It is 1.1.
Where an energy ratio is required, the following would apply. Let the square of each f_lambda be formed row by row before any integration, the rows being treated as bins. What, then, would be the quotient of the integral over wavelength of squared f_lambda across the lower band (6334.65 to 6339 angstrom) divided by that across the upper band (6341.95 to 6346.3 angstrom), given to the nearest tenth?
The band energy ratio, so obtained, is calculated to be 1.0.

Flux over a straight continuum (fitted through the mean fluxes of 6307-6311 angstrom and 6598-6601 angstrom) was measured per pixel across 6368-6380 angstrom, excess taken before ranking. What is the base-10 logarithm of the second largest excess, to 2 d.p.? -0.69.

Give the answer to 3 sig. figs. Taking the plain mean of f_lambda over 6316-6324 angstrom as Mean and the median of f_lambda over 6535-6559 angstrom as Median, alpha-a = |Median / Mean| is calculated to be 1.17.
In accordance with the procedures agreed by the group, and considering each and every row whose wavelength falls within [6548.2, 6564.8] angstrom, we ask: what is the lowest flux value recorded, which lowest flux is 7.77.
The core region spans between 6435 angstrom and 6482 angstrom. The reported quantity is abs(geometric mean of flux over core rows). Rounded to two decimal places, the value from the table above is 6.96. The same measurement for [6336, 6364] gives 6.72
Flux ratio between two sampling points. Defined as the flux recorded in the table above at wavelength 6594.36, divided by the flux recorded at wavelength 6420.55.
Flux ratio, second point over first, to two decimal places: 1.04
